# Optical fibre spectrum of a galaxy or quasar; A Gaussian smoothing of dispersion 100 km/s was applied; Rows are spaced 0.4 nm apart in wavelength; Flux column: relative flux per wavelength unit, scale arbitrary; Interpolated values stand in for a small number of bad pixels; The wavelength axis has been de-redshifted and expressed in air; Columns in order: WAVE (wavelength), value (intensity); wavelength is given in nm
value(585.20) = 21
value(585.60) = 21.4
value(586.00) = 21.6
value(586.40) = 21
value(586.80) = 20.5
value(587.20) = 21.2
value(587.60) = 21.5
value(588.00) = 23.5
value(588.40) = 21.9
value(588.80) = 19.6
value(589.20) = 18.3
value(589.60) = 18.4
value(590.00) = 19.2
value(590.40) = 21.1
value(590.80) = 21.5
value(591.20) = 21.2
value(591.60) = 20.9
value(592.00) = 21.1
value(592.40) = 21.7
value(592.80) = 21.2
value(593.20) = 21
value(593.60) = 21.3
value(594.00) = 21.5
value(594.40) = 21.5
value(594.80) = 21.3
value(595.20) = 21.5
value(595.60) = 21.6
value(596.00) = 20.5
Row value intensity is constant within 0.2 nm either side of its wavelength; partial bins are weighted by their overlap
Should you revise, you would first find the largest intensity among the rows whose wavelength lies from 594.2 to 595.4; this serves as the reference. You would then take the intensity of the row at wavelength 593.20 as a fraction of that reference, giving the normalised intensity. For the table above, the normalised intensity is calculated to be 0.98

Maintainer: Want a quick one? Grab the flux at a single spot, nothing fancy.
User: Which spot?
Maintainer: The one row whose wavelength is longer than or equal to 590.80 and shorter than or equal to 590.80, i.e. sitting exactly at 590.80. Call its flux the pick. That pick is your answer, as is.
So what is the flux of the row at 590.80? 21.5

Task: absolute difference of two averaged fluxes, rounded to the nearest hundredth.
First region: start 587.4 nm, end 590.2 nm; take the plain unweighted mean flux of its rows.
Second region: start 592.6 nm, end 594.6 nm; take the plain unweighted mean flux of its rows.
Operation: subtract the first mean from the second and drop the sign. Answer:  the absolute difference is 0.96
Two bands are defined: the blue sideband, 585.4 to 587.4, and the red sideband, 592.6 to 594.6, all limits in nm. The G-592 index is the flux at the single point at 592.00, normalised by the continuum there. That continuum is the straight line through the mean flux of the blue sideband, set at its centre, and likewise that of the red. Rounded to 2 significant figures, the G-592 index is 0.99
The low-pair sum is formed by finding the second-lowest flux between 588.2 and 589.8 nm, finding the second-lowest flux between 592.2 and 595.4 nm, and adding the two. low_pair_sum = 39.6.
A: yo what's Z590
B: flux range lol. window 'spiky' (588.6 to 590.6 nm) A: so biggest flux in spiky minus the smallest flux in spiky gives 2.8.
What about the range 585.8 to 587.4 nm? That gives 1.1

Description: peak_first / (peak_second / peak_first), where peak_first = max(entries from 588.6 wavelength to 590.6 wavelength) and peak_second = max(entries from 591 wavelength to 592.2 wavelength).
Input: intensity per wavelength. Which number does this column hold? 21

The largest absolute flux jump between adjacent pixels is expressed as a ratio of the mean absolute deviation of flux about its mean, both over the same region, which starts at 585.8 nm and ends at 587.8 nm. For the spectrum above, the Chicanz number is 2.1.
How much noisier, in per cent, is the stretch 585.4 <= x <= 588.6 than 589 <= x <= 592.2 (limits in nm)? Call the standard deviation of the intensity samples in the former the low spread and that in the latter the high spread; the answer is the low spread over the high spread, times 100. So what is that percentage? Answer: 66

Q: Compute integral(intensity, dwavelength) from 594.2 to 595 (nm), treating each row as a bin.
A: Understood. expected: 17.12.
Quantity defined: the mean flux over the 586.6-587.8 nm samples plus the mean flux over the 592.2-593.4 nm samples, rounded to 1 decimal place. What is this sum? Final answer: 42.4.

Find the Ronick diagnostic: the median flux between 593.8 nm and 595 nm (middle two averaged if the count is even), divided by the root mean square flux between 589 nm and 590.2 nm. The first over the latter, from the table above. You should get 1.154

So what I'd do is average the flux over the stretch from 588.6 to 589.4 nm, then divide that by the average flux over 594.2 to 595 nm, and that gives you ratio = 0.89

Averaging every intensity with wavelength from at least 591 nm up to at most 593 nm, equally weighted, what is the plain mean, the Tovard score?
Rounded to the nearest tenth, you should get 21.2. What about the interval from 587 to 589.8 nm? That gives 20.6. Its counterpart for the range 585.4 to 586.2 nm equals 21.5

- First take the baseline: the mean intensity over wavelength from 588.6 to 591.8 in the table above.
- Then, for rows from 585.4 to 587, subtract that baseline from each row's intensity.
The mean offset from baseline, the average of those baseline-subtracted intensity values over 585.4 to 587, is 1.10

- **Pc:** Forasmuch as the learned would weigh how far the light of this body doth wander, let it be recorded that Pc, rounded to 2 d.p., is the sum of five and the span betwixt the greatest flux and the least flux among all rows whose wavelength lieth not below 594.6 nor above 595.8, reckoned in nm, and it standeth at 5.30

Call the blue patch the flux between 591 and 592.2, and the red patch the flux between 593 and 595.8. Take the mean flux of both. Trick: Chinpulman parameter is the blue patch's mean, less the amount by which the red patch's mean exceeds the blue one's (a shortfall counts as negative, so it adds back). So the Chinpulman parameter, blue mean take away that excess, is 20.7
